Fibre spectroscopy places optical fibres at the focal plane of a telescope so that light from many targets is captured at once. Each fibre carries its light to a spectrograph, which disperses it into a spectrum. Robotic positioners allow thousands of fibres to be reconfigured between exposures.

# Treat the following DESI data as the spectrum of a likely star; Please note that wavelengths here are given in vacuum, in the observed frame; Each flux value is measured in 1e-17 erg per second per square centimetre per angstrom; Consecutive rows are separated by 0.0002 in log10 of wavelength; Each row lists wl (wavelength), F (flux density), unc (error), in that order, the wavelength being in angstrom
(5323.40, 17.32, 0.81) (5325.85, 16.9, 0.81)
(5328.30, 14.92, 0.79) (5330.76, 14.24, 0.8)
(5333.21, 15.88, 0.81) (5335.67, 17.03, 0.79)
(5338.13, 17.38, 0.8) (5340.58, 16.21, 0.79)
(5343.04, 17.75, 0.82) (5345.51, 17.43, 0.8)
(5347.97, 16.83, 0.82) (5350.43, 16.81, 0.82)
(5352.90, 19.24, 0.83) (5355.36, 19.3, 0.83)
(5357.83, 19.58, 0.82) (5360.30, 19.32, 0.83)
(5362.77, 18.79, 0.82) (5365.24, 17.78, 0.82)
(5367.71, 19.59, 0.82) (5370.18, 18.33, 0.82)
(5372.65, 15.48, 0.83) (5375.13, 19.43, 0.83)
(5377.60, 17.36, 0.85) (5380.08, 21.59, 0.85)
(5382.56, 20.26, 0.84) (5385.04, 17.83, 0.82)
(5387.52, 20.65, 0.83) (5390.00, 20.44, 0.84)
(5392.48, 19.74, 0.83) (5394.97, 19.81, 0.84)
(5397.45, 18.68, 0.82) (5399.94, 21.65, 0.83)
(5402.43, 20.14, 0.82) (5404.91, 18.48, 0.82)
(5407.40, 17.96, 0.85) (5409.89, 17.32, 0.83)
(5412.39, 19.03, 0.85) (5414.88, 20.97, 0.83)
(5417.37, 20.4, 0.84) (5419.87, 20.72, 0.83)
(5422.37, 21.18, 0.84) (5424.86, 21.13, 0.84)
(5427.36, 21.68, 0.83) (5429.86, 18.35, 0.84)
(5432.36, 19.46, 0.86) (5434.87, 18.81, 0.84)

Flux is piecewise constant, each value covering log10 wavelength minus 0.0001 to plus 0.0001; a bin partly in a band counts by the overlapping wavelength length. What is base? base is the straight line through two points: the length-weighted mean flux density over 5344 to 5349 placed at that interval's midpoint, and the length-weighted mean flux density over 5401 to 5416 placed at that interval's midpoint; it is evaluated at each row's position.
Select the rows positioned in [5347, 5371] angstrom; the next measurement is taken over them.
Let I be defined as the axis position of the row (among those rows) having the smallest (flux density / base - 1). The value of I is 5350.43 angstrom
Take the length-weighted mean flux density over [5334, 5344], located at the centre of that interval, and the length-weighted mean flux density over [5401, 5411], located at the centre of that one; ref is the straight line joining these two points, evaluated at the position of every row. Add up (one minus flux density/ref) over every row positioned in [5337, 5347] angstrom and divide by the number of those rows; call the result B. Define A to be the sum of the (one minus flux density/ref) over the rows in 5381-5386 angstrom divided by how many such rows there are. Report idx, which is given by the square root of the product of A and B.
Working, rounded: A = -0.06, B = -0.01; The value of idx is 0.02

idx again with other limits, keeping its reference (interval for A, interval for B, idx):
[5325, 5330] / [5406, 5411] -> 0.05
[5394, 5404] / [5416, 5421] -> 0.09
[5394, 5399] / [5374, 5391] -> 0.07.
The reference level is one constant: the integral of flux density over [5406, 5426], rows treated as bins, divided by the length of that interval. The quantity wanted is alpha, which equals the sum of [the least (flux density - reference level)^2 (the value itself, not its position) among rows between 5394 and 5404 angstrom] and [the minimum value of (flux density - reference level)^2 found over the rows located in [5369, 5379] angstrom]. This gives 0.2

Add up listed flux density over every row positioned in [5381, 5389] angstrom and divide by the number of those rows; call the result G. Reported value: 19.6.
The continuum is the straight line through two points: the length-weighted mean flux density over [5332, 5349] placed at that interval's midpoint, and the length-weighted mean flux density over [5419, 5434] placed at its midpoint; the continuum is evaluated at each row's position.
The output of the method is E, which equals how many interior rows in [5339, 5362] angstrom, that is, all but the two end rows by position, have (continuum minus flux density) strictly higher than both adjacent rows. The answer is 2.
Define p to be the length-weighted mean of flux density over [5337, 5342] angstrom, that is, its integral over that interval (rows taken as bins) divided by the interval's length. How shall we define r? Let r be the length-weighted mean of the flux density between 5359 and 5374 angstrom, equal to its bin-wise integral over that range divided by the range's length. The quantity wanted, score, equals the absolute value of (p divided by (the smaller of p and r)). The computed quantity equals 1.00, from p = 16.8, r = 18.2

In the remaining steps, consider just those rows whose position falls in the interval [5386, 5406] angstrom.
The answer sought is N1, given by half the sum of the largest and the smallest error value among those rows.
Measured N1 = 0.830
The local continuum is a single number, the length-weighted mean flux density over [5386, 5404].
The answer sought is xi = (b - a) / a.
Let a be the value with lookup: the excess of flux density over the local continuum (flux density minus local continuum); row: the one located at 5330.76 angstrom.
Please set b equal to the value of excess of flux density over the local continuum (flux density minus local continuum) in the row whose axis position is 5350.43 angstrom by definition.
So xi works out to -0.4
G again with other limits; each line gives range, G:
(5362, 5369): 18.7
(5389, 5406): 19.8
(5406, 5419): 19.1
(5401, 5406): 19.3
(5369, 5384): 18.7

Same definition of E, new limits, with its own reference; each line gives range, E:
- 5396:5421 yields 2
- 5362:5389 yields 4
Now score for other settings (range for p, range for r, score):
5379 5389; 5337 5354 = 1.16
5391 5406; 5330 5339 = 1.22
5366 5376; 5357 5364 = 1.00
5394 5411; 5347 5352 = 1.13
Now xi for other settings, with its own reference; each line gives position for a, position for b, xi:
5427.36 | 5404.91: -2.0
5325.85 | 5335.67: 0.0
